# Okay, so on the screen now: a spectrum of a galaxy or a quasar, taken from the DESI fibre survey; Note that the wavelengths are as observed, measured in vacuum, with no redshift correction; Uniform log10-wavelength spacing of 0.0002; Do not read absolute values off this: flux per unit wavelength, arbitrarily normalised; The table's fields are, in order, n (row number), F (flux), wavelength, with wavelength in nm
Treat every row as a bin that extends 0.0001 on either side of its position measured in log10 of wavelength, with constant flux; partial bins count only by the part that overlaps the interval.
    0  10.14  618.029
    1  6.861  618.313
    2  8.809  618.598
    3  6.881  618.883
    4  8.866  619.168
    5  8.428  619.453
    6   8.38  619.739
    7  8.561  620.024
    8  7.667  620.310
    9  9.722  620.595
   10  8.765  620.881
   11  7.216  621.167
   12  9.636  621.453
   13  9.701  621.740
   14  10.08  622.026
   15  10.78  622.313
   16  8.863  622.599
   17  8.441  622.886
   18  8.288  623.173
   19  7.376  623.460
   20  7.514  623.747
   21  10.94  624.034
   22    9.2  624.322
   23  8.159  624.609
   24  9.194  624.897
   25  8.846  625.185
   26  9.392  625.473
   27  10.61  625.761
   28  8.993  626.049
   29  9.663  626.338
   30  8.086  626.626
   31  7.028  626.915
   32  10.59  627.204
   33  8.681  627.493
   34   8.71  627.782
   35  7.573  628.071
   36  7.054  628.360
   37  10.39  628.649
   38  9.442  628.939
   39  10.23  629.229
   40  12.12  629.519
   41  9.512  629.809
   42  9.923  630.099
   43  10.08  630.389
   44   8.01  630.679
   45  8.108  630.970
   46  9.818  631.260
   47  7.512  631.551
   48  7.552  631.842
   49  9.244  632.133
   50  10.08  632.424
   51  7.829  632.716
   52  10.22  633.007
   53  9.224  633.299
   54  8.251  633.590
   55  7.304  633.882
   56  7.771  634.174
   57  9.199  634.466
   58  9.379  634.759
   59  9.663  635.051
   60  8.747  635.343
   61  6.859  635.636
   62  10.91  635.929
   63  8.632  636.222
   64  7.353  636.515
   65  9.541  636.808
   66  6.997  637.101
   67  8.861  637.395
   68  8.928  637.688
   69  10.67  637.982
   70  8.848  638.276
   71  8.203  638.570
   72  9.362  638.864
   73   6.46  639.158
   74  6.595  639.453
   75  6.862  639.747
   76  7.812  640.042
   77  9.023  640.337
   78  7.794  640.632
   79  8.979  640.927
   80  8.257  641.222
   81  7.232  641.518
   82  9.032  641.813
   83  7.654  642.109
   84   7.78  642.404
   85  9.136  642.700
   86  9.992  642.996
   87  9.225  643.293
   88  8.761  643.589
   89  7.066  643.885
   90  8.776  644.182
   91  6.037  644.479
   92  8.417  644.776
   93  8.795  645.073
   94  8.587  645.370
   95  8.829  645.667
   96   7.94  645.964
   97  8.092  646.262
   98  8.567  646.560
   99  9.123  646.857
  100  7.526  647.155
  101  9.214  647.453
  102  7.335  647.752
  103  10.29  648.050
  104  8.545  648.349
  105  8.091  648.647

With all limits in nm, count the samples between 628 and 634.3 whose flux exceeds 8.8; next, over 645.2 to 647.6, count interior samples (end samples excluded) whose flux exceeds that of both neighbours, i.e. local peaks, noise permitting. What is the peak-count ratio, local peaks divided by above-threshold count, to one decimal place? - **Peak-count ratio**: 0.2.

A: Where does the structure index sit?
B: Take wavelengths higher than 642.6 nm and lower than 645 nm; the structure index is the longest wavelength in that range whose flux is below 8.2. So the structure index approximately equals 644.479 nm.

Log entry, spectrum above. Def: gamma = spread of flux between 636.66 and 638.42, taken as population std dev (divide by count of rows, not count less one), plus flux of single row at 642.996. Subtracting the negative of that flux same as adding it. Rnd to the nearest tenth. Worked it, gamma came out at 11.1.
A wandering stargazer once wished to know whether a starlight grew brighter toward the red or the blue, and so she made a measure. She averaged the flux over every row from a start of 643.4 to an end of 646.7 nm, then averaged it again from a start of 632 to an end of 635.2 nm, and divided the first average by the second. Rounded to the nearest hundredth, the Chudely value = 0.92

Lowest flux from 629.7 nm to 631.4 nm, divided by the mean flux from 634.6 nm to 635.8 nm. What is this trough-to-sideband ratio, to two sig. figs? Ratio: 0.92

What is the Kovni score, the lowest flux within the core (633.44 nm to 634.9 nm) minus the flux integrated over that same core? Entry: -4.93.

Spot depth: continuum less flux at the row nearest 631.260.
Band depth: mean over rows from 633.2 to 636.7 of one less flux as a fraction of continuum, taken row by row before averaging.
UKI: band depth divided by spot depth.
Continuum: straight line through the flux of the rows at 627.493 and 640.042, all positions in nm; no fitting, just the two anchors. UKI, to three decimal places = 0.039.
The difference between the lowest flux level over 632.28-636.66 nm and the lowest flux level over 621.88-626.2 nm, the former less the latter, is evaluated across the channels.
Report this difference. -0.52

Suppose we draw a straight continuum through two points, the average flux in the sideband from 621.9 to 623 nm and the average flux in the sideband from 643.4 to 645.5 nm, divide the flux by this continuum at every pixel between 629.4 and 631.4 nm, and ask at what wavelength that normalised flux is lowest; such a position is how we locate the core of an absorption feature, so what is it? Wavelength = 630.679 nm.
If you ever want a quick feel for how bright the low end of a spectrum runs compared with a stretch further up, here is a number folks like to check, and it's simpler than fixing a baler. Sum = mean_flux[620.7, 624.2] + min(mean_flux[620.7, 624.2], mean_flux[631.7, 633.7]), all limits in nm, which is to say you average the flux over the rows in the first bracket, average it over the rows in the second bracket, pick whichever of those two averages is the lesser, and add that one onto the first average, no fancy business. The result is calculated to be 17.9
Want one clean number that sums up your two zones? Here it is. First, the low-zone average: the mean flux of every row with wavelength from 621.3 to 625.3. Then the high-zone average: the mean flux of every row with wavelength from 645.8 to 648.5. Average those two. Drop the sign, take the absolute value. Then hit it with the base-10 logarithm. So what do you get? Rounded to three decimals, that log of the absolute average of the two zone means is 0.944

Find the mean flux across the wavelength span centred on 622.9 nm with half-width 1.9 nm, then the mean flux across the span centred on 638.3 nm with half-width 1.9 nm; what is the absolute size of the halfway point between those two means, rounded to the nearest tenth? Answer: 8.6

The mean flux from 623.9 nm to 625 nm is 9.4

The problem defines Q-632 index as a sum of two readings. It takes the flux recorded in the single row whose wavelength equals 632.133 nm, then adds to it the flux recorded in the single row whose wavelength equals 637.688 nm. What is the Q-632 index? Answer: 18.2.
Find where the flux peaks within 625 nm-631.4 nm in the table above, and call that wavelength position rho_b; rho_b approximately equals 629.519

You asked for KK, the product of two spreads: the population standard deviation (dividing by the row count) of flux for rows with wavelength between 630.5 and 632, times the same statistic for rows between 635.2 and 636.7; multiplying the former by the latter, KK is 1.19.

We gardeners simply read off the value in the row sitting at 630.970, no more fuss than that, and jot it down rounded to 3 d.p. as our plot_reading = 8.108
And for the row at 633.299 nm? 9.224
